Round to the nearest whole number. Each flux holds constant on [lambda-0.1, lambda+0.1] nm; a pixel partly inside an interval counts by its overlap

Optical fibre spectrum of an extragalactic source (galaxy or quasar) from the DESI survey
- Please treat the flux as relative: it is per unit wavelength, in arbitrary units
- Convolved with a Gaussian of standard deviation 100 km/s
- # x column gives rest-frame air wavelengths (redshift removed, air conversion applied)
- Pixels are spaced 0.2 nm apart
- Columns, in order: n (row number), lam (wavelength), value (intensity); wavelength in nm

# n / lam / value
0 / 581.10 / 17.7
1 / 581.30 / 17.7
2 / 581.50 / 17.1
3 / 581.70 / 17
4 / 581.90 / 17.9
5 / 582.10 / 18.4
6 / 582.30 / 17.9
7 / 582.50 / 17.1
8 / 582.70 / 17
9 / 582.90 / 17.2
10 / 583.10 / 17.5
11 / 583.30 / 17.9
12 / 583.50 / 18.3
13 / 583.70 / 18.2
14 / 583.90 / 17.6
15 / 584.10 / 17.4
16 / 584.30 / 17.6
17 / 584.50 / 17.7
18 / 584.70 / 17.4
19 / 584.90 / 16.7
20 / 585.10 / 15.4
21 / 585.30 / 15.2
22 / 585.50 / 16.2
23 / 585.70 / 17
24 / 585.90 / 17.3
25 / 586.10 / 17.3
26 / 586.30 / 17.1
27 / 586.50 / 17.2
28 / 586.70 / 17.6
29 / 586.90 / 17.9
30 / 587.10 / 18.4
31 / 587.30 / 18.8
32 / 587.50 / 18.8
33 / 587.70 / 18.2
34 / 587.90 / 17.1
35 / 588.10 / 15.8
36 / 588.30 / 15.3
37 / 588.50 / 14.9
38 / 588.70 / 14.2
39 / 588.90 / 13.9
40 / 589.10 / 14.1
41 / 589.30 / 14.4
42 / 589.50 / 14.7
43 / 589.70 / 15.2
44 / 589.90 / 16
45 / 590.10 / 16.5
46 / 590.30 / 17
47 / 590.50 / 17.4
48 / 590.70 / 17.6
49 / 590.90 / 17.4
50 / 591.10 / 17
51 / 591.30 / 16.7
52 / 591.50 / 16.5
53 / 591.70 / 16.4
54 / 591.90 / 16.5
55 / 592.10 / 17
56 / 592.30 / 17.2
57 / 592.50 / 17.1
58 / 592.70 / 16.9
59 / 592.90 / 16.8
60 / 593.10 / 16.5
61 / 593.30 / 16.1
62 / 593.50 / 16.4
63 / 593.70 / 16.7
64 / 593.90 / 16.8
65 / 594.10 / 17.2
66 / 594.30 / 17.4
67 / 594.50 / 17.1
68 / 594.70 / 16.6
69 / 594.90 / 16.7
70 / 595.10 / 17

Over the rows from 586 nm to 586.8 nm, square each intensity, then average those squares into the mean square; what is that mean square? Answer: 299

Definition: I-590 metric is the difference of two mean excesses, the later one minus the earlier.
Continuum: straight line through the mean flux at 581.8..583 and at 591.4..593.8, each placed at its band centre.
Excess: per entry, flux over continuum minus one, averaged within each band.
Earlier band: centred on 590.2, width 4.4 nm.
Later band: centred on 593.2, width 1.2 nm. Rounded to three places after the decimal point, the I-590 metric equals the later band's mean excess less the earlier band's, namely 0.050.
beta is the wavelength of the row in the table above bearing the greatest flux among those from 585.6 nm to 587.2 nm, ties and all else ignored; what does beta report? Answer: 587.10 nm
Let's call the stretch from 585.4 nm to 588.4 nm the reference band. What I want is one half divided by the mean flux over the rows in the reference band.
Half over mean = 0.0288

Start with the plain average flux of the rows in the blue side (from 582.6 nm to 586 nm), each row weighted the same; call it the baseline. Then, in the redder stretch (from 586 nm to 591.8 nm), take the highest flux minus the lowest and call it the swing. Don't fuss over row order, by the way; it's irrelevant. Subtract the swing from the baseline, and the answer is 12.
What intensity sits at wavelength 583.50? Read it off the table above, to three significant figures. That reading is 18.3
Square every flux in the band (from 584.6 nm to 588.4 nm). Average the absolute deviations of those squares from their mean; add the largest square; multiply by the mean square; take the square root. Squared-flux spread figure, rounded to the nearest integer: 335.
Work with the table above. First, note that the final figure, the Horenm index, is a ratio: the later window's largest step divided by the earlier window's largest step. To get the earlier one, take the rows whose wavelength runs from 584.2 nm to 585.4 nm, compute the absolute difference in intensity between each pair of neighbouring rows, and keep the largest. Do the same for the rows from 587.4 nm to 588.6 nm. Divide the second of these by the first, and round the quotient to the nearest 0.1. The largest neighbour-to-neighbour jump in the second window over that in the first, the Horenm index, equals 1.0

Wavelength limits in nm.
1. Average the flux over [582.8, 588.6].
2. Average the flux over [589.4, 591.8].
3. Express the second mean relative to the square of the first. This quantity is 0.0558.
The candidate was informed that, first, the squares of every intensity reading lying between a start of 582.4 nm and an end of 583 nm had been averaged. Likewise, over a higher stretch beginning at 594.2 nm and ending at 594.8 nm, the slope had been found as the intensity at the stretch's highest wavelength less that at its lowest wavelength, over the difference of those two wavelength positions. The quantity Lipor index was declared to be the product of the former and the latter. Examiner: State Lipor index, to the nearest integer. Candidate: -585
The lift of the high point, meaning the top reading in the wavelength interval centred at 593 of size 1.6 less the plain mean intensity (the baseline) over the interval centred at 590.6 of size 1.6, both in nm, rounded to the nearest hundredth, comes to 0.25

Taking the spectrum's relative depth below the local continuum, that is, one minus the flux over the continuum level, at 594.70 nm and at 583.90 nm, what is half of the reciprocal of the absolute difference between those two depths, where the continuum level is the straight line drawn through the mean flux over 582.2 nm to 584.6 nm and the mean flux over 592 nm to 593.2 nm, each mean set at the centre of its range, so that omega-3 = 47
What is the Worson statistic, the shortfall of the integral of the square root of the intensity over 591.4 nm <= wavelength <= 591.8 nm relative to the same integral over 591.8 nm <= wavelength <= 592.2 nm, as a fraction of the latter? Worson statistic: 0.009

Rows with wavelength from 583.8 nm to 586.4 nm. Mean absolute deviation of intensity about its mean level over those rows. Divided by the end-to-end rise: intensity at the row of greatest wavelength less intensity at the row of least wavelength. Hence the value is -1.3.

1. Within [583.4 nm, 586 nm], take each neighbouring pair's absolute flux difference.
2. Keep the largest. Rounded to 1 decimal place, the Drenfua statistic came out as 1.3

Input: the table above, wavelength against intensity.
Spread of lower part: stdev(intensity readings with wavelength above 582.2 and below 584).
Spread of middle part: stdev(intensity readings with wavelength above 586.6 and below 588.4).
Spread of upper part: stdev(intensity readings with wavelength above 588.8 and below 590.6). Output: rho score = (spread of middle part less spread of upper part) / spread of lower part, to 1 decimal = -0.1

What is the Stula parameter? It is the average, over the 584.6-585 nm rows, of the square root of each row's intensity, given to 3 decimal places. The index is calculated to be 4.129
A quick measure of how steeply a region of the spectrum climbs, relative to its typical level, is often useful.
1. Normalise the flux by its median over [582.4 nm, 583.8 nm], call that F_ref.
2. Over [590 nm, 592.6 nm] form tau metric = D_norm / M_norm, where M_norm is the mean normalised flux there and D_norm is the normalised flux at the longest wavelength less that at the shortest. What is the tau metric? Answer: 0.035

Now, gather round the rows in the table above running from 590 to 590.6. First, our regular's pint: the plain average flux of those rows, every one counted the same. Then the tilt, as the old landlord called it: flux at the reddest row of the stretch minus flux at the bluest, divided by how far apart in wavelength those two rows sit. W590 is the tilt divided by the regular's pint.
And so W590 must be 0.13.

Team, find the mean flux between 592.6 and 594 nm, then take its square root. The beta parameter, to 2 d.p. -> 4.07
